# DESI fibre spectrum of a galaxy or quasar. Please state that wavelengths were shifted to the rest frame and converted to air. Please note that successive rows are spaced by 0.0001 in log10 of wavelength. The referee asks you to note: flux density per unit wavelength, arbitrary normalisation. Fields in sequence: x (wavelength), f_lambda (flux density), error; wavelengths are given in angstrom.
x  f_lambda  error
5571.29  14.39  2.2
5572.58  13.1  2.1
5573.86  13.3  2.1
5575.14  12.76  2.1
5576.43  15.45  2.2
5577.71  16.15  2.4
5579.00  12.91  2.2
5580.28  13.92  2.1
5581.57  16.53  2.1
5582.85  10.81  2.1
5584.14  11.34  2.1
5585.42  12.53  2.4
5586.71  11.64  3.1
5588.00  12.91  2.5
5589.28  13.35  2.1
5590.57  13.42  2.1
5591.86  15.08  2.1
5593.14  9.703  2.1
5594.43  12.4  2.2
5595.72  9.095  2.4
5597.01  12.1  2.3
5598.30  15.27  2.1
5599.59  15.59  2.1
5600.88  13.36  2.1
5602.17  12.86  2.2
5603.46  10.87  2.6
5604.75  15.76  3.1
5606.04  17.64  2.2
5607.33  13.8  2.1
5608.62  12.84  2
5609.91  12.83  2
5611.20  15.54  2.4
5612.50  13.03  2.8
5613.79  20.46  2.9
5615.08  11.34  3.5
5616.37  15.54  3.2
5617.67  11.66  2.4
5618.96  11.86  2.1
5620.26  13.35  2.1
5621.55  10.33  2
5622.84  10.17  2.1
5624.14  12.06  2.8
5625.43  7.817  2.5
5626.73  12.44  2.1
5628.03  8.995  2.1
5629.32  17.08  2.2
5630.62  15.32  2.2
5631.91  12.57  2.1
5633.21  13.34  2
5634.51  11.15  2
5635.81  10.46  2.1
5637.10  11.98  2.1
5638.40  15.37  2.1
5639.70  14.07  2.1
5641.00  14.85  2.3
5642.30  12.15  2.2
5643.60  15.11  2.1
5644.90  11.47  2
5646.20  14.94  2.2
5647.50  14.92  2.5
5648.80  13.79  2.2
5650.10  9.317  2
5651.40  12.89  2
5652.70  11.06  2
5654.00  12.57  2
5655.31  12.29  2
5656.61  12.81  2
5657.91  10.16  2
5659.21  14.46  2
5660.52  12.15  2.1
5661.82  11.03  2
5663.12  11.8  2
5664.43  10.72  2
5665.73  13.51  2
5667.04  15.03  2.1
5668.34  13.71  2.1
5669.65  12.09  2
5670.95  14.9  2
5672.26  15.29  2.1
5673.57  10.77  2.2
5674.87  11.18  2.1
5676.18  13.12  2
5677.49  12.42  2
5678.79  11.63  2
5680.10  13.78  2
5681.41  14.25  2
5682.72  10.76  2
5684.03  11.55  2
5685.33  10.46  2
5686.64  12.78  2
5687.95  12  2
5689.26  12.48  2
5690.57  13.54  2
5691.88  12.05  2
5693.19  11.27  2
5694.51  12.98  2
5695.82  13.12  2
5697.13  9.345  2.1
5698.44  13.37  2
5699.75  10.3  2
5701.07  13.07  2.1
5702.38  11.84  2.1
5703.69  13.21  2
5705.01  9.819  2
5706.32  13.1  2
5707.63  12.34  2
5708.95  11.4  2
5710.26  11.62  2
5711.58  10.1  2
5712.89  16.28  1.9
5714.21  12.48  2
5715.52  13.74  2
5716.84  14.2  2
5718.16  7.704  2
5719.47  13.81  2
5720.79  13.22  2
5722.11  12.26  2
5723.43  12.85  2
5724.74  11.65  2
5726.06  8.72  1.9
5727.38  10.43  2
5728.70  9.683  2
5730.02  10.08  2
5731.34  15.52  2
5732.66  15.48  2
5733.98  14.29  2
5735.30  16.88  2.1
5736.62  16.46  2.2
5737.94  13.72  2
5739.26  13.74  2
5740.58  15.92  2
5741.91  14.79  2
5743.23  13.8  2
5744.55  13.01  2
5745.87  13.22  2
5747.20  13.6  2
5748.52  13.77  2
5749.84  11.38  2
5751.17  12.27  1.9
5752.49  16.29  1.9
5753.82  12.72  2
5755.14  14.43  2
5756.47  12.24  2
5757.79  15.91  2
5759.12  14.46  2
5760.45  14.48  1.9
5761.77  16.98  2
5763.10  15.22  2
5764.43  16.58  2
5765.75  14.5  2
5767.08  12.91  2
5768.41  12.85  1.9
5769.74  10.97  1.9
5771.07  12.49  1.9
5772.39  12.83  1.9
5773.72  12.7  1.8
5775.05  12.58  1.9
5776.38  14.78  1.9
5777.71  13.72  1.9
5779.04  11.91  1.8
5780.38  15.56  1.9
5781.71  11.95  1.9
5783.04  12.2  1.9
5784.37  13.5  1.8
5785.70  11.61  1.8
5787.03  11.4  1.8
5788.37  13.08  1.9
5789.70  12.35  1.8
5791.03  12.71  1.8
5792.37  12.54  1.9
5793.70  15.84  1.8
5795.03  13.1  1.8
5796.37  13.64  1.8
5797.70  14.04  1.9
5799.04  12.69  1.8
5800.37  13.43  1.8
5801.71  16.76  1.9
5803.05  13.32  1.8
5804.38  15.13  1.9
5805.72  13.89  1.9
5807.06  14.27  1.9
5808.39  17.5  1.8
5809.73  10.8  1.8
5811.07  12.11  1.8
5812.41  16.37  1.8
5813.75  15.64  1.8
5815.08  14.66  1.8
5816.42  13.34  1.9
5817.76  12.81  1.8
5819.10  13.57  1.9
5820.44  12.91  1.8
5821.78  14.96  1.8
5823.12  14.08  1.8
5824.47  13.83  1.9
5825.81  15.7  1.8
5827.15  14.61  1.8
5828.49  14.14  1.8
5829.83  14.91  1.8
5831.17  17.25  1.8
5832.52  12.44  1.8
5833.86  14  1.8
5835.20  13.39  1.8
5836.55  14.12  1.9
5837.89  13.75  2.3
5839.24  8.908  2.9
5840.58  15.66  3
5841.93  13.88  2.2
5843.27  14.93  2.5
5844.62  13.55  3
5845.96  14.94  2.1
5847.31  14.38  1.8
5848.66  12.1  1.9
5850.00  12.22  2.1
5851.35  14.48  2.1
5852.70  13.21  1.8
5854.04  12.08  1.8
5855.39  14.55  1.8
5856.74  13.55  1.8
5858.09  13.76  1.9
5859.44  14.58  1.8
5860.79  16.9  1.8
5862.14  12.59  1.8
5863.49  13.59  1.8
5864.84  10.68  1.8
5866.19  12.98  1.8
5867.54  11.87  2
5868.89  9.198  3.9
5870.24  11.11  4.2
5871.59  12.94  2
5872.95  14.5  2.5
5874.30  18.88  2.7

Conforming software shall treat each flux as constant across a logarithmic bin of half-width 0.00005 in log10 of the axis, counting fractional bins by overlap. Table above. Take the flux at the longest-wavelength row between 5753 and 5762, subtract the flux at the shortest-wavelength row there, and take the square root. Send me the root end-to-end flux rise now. 2.1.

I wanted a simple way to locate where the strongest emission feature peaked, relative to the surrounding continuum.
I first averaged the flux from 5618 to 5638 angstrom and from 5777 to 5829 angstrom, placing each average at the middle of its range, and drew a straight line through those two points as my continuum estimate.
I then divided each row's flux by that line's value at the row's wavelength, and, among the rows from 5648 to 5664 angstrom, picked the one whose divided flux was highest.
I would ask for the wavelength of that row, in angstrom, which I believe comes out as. 5659.21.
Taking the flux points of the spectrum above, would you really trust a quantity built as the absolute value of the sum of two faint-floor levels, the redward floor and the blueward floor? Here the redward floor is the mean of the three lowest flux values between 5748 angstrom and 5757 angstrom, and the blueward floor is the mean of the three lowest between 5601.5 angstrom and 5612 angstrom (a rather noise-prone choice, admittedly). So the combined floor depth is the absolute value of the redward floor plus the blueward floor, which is 24.1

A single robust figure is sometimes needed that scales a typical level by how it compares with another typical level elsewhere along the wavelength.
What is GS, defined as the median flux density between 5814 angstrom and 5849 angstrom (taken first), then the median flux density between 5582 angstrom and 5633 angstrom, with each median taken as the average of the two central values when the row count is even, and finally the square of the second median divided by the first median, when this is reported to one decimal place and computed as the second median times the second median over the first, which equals 11.7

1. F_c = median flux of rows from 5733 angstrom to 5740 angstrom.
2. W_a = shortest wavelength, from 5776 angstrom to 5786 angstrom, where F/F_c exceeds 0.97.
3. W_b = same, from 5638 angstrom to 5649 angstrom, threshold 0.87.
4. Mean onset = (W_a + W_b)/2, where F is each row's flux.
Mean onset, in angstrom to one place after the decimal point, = 5707.4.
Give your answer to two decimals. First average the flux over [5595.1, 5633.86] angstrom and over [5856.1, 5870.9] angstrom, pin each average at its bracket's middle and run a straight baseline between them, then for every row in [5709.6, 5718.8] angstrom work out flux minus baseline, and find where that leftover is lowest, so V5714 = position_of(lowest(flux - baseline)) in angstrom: 5718.16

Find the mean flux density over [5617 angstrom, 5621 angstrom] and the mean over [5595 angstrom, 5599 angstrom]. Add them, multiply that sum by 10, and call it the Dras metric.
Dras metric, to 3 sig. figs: 244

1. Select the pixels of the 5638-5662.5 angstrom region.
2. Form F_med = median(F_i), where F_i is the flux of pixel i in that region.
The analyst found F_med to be 12.8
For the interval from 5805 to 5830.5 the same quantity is 14.1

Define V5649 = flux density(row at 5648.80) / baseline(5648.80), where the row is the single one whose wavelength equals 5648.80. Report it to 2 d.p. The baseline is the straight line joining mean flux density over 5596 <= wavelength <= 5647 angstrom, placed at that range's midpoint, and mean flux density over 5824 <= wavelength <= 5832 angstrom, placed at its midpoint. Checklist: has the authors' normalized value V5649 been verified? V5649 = 1.02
